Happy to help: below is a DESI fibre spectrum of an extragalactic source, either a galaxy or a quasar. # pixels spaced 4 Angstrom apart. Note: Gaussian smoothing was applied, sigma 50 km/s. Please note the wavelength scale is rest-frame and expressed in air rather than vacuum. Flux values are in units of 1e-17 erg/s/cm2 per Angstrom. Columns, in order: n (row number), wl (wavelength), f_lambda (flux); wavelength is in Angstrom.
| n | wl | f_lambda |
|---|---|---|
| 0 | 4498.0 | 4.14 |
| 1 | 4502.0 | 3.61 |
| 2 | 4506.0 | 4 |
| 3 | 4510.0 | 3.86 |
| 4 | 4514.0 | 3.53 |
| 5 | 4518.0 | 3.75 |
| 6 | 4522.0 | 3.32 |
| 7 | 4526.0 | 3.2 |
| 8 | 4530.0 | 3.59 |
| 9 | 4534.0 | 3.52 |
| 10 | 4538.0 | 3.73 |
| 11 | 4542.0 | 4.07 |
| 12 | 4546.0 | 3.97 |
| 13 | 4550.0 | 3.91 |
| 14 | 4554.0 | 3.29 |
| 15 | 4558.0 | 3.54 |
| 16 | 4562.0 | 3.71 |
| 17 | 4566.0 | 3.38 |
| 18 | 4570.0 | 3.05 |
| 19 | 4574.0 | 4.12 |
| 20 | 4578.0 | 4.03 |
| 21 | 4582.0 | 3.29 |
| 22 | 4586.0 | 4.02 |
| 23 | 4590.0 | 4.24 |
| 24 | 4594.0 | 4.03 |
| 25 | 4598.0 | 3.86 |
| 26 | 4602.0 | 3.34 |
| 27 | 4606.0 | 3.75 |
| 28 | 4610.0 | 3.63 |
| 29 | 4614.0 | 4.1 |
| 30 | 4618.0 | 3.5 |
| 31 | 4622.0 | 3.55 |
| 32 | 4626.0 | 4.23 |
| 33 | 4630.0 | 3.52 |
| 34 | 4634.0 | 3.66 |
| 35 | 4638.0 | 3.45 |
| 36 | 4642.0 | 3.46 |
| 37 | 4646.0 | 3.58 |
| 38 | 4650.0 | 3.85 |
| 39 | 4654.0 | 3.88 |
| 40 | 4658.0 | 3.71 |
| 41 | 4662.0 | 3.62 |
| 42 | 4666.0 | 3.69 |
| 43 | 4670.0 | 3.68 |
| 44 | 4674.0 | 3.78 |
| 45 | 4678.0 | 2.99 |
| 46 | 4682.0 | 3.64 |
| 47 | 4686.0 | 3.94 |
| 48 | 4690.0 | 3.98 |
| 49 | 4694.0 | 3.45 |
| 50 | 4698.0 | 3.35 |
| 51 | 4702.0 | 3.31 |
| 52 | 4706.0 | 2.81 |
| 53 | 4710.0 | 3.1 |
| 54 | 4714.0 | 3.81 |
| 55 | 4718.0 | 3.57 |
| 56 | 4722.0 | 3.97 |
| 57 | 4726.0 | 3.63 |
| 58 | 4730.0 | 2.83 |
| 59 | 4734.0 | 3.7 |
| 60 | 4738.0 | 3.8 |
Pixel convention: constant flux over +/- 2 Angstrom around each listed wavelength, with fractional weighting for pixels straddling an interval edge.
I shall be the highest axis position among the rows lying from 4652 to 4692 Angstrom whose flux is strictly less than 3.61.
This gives 4678.0 Angstrom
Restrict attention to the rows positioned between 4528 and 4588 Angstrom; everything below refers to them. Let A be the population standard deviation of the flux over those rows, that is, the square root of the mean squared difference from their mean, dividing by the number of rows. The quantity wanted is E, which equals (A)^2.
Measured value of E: 0.105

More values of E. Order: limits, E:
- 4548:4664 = 0.090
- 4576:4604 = 0.117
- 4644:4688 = 0.058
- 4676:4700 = 0.118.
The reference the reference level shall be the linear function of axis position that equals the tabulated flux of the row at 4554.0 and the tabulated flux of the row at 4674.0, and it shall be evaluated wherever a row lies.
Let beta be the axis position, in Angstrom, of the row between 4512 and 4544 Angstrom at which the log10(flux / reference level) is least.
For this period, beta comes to 4526.0 Angstrom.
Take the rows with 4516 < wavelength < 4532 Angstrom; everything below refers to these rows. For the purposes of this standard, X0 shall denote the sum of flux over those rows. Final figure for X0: 13.9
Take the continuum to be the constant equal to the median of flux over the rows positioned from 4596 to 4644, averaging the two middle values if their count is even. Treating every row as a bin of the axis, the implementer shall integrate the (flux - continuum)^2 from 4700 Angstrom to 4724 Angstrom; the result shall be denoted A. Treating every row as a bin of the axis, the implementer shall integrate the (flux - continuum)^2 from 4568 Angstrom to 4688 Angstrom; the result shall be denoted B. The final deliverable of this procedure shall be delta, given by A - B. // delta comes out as -9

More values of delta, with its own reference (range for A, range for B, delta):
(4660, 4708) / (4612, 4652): 3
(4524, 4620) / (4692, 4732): 4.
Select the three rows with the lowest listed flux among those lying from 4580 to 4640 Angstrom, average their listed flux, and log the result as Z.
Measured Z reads 3.36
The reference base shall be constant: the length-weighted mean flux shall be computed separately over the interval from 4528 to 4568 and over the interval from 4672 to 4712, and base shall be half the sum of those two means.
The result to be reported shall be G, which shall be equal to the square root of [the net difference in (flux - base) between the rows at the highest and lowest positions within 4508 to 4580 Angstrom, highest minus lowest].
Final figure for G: 0.41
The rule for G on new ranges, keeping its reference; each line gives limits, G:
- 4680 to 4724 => 0.57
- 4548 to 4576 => 0.46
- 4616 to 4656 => 0.62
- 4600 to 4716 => 0.69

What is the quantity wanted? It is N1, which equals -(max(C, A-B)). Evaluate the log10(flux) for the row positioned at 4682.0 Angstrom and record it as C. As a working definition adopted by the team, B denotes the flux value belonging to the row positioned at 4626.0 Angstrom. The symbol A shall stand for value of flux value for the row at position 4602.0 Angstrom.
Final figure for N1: -0.561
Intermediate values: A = 3.34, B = 4.23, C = 0.56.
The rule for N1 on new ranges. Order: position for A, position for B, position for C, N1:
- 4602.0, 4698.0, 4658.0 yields -0.569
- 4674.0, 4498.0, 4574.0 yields -0.615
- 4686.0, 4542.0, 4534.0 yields -0.547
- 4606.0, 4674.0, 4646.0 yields -0.554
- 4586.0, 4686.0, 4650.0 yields -0.585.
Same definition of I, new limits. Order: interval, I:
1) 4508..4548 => 4534.0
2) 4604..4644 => 4642.0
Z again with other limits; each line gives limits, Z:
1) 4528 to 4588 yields 3.21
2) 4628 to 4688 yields 3.30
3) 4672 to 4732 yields 2.88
